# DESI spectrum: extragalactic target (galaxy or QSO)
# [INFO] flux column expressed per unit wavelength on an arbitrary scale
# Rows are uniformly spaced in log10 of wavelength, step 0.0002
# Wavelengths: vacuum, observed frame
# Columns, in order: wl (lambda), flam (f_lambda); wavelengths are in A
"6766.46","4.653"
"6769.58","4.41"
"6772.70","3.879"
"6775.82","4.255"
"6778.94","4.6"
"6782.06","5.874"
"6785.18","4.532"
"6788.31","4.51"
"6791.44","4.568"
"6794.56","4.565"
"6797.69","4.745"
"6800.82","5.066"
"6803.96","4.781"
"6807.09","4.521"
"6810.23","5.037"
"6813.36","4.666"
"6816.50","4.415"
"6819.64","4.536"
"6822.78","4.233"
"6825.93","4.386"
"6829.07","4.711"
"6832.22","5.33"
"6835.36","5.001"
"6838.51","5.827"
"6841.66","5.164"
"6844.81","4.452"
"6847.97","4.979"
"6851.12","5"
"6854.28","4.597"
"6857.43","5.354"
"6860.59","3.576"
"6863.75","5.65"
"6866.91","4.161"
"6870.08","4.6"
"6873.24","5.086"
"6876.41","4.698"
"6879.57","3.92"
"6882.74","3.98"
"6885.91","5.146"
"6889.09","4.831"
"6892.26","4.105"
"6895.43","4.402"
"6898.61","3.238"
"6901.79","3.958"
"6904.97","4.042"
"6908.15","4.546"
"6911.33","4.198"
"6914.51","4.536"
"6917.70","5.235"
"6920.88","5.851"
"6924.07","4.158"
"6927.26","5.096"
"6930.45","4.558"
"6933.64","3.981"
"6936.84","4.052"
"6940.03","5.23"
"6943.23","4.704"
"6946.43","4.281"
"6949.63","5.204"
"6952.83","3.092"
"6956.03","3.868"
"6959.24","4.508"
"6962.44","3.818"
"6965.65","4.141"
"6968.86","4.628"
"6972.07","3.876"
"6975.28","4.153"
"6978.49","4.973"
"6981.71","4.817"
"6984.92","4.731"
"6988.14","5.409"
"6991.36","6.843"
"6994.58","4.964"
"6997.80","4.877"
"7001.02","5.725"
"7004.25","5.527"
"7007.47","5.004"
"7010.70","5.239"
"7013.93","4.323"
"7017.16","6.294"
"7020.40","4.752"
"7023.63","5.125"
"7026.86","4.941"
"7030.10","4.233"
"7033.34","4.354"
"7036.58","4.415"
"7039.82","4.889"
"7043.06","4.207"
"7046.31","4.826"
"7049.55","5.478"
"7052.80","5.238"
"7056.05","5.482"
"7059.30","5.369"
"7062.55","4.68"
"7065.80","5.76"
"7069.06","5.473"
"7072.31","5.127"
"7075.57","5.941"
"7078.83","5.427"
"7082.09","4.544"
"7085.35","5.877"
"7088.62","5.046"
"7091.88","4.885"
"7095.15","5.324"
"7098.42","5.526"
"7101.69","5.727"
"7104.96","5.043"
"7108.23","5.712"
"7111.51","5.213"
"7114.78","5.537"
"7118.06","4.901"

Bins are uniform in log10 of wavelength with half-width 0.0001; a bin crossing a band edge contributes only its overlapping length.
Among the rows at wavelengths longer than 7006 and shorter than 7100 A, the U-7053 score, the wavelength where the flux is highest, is 7017.16 A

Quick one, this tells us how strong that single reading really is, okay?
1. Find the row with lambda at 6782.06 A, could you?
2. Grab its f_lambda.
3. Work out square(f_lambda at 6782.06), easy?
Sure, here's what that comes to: 35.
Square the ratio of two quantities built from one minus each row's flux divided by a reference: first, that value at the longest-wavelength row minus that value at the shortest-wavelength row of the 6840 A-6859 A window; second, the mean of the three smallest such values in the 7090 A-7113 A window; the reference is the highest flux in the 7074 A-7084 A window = 0.44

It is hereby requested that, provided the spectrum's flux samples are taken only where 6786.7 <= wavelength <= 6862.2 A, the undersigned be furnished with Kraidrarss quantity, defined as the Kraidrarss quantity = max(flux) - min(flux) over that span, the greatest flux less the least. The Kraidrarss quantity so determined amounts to 2.25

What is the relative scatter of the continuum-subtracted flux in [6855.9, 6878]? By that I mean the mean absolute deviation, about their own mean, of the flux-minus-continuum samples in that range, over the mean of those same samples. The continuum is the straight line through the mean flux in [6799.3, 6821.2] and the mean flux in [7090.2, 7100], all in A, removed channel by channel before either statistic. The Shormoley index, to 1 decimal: -6.0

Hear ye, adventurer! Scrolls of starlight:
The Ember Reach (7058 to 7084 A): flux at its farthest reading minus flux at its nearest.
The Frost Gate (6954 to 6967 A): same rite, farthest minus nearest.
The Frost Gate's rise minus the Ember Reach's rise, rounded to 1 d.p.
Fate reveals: 1.1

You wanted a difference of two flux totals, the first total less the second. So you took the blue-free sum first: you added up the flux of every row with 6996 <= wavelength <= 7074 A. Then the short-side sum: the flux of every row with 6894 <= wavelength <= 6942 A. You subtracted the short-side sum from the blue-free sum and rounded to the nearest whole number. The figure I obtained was 54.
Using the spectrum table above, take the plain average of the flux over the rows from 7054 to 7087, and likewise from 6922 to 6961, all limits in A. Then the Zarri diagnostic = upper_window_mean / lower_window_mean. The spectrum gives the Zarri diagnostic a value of 1.22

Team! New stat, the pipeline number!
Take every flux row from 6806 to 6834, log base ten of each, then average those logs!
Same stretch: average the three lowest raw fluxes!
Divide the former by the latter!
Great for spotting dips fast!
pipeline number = 0.153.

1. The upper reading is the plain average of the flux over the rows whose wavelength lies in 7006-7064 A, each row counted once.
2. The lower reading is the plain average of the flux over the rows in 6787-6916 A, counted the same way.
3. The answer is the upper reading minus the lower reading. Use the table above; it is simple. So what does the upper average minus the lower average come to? 0.3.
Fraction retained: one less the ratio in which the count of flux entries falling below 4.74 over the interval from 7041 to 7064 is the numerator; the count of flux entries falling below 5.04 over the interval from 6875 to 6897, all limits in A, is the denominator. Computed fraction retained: 0.67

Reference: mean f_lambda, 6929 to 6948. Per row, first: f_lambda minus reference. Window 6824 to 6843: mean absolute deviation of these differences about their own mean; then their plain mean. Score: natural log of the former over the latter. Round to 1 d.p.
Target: -0.5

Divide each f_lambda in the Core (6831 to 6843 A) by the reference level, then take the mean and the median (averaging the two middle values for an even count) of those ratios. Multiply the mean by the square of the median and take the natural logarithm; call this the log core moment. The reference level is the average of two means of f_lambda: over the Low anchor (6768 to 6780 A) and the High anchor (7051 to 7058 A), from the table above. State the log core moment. 0.3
